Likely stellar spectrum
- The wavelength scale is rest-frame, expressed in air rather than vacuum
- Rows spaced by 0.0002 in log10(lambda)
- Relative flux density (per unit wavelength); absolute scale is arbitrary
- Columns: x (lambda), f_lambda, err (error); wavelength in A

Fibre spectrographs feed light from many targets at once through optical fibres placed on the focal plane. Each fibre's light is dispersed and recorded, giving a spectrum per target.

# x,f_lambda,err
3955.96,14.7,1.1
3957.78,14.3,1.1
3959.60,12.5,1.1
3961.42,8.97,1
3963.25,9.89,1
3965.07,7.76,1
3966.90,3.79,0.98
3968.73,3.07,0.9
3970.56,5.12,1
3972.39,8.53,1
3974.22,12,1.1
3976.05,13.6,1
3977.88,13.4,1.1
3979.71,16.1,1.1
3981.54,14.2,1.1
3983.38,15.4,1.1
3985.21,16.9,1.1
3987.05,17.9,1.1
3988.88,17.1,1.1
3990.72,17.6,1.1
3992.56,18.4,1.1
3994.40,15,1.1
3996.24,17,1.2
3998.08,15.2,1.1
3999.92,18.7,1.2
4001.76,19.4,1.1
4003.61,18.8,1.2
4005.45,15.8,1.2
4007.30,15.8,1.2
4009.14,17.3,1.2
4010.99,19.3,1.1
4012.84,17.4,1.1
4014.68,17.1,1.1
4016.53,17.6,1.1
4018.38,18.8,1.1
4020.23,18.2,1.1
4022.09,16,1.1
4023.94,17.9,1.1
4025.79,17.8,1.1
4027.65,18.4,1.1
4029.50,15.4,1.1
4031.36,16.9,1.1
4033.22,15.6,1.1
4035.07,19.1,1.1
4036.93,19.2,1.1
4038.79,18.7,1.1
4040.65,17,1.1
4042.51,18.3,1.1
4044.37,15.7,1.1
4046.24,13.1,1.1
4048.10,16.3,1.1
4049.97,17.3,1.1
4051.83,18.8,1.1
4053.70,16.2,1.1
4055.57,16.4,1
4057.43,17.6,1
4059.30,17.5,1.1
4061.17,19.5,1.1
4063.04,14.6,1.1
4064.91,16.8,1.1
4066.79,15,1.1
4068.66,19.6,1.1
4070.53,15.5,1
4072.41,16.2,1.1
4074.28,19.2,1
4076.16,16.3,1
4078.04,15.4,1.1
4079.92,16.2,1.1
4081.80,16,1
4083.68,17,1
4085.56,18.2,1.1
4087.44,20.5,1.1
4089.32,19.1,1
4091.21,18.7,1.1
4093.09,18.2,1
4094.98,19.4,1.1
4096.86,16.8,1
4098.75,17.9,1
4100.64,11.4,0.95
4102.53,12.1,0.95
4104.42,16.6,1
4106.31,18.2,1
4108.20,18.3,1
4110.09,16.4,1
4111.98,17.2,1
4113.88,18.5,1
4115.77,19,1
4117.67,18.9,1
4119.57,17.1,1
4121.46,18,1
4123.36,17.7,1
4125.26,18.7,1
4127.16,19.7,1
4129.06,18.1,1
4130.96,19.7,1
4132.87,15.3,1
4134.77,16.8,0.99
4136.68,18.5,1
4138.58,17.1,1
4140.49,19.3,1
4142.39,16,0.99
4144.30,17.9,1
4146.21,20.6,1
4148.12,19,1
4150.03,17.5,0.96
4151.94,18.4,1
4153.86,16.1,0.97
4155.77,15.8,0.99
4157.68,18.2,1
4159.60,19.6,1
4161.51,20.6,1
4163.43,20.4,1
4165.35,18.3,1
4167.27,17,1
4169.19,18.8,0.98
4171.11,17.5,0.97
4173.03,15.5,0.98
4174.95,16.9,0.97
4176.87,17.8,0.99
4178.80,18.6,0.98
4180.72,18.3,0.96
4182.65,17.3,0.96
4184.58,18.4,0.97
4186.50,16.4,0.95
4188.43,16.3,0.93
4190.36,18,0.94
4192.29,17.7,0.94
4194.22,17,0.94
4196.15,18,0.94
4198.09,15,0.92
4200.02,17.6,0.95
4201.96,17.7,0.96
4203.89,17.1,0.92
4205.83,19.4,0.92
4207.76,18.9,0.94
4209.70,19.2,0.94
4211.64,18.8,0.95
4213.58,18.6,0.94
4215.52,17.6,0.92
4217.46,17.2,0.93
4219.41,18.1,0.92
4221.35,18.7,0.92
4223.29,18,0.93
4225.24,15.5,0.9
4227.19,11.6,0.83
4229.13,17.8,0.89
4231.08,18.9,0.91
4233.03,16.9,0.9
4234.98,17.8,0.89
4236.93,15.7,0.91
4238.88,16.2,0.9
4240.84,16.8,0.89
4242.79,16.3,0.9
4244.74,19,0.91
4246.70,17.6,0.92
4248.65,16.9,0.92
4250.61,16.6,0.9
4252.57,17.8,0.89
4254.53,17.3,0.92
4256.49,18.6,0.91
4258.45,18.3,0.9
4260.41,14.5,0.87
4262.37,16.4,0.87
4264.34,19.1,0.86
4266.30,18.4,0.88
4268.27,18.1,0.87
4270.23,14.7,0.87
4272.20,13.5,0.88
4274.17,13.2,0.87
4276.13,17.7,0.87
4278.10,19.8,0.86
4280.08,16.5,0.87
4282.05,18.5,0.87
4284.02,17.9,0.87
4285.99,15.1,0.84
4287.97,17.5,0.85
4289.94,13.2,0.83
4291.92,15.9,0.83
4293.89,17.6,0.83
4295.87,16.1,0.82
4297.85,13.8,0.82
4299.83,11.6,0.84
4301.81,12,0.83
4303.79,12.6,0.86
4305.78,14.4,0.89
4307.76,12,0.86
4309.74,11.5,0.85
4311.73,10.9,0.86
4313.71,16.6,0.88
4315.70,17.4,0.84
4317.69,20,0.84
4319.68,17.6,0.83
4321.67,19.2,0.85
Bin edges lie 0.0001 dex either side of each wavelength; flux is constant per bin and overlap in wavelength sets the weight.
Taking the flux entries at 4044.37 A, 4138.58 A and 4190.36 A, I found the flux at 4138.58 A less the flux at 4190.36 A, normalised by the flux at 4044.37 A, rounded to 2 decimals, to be -0.06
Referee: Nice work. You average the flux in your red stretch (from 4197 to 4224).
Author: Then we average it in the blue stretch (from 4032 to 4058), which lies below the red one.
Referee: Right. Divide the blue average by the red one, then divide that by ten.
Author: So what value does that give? 0.095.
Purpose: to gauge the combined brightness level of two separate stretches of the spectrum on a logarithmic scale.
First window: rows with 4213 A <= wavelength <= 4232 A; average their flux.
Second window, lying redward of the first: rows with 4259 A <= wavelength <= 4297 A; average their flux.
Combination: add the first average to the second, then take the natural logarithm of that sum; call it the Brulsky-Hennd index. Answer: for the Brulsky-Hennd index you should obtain 3.52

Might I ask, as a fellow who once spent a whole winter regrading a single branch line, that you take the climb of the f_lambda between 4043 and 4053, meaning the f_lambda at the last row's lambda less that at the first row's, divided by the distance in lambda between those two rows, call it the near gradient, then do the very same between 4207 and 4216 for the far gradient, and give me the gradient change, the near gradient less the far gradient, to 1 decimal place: 0.6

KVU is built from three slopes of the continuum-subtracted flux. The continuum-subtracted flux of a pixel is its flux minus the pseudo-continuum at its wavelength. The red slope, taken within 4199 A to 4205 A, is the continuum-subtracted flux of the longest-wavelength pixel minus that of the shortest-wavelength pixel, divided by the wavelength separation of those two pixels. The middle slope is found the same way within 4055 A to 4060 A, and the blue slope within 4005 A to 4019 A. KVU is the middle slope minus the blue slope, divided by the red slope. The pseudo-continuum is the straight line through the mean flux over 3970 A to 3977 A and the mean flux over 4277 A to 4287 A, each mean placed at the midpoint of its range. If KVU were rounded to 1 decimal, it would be -0.4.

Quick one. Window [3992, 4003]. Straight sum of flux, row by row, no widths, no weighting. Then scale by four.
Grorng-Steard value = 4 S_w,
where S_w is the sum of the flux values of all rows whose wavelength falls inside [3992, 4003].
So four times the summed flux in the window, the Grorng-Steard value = 415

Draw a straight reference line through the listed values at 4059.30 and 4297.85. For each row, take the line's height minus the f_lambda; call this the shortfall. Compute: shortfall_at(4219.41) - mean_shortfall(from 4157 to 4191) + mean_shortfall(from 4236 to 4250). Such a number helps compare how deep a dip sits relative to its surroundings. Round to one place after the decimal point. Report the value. -3.1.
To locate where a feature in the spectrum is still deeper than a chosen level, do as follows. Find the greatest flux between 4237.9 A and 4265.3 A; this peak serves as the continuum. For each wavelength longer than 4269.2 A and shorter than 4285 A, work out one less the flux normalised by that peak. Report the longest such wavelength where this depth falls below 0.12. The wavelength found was 4284.02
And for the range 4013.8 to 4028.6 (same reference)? 4027.65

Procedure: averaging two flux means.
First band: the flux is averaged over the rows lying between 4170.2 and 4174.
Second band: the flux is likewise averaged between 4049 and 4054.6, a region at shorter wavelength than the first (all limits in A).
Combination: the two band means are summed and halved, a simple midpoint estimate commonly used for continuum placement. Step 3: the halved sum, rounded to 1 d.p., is 17.0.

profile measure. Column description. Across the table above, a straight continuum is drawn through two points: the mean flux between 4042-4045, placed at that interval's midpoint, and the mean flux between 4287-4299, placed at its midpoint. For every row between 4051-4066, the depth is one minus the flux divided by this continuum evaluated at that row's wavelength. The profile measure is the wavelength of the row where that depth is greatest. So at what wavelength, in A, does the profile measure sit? 4063.04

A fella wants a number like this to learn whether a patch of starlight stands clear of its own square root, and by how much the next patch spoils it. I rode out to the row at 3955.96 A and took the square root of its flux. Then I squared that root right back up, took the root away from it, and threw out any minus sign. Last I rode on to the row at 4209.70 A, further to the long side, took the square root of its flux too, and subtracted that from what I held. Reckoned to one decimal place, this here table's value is 6.5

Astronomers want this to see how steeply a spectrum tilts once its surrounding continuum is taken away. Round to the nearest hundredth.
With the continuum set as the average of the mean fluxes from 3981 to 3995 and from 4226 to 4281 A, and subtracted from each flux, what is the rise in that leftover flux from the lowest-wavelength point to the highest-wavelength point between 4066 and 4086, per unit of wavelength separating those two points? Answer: 0.17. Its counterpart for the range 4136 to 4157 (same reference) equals -0.14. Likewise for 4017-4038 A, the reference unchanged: 0.02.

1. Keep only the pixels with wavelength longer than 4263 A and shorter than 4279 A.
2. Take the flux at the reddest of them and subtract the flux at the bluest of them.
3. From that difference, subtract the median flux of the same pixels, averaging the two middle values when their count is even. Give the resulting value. -17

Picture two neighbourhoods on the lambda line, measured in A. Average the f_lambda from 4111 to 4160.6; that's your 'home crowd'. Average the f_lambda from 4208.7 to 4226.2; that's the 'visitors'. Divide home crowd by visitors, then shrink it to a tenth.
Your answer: 0.100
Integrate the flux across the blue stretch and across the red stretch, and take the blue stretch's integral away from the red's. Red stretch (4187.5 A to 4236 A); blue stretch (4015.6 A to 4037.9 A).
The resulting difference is 457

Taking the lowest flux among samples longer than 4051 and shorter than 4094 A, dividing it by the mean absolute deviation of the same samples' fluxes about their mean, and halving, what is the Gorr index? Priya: 5.1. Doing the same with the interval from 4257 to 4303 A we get 2.9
